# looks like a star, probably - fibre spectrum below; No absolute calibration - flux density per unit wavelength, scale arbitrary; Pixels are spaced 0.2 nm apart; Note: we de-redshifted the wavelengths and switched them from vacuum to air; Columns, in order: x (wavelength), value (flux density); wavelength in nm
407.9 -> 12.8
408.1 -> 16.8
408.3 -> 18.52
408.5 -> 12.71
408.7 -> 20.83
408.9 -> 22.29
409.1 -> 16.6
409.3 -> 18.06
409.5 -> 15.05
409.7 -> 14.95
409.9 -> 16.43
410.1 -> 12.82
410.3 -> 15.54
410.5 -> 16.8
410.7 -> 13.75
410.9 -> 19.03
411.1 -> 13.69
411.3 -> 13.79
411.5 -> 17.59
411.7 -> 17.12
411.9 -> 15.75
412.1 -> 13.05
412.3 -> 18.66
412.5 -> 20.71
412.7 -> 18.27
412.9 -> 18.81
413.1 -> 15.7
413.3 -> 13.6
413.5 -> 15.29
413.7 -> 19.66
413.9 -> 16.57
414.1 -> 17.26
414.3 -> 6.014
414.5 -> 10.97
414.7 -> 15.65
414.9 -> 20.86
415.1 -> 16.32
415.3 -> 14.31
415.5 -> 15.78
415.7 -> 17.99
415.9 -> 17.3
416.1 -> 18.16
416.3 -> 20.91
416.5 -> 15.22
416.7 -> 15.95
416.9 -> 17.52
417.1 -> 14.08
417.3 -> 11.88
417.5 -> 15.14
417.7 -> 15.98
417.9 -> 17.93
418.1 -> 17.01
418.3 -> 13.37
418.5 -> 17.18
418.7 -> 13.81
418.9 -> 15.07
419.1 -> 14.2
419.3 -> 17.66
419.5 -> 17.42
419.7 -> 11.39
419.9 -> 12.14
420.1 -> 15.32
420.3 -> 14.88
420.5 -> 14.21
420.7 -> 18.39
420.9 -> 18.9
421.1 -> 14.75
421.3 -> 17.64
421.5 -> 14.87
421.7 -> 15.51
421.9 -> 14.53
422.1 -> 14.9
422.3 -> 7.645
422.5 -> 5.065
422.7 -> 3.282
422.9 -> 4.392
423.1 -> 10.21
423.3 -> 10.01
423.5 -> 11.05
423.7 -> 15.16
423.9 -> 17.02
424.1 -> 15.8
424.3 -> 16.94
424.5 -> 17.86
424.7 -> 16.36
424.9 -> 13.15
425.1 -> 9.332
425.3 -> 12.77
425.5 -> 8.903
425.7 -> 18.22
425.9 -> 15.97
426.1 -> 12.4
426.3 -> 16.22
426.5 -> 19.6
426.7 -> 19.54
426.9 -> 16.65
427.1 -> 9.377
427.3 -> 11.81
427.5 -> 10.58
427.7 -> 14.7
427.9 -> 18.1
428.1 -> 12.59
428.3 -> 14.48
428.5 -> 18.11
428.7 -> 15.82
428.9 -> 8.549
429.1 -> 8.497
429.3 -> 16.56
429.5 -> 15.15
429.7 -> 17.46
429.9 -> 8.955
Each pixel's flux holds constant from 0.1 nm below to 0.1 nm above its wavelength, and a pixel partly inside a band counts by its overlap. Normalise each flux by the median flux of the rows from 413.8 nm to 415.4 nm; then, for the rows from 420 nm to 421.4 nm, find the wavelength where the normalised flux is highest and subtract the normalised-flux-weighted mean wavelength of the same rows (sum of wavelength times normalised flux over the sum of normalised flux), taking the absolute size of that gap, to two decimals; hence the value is 0.18 nm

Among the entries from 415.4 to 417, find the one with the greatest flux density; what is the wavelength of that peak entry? 416.3 nm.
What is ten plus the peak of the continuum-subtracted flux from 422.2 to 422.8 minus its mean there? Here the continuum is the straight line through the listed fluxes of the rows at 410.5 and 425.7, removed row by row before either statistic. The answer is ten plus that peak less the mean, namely 12.3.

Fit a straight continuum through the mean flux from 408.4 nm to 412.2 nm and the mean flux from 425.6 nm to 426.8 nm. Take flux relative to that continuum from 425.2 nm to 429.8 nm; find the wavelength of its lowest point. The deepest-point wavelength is 429.1 nm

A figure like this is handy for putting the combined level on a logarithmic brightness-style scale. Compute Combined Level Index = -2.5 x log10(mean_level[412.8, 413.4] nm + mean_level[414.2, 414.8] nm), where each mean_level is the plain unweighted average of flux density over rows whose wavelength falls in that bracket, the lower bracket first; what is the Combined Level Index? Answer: -3.57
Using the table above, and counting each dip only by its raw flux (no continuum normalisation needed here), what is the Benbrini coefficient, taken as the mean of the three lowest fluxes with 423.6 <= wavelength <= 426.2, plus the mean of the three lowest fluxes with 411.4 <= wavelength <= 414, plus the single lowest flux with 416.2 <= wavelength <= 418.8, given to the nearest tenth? 36.1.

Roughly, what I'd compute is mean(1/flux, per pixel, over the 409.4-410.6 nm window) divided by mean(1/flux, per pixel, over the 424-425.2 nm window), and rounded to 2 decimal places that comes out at 0.94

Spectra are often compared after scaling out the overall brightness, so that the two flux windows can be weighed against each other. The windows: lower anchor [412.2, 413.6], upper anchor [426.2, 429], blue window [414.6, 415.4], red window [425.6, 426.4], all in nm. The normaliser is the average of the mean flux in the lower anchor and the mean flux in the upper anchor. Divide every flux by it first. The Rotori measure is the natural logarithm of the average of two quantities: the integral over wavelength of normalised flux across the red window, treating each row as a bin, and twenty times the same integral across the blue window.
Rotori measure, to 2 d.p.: 2.17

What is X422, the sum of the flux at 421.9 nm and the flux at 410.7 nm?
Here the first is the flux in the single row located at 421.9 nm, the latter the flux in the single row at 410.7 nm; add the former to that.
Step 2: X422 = 28.3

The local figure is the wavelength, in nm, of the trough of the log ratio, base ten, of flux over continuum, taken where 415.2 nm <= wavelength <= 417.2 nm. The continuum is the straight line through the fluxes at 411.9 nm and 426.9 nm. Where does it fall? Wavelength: 417.1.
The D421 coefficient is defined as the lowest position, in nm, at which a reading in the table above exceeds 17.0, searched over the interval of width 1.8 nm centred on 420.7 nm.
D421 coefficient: 420.7 nm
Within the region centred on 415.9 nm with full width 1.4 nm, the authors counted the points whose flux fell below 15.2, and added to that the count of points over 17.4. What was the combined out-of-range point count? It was 4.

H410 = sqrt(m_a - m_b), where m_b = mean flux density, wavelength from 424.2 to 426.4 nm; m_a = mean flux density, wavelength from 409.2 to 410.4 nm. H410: 1.0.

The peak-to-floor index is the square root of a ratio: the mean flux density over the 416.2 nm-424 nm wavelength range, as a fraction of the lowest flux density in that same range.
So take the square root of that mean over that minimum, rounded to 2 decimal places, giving 2.08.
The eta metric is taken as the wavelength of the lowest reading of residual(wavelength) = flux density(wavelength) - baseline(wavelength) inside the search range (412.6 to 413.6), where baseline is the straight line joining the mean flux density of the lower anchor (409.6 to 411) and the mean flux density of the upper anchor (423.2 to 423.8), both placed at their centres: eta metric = 413.3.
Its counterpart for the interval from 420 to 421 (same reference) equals 420.5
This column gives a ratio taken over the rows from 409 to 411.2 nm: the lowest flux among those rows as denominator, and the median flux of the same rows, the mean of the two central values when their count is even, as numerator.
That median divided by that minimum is 1.2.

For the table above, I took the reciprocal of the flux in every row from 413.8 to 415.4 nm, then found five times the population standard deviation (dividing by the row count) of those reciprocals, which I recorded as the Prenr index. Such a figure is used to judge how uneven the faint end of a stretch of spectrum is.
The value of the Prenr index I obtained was 0.178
